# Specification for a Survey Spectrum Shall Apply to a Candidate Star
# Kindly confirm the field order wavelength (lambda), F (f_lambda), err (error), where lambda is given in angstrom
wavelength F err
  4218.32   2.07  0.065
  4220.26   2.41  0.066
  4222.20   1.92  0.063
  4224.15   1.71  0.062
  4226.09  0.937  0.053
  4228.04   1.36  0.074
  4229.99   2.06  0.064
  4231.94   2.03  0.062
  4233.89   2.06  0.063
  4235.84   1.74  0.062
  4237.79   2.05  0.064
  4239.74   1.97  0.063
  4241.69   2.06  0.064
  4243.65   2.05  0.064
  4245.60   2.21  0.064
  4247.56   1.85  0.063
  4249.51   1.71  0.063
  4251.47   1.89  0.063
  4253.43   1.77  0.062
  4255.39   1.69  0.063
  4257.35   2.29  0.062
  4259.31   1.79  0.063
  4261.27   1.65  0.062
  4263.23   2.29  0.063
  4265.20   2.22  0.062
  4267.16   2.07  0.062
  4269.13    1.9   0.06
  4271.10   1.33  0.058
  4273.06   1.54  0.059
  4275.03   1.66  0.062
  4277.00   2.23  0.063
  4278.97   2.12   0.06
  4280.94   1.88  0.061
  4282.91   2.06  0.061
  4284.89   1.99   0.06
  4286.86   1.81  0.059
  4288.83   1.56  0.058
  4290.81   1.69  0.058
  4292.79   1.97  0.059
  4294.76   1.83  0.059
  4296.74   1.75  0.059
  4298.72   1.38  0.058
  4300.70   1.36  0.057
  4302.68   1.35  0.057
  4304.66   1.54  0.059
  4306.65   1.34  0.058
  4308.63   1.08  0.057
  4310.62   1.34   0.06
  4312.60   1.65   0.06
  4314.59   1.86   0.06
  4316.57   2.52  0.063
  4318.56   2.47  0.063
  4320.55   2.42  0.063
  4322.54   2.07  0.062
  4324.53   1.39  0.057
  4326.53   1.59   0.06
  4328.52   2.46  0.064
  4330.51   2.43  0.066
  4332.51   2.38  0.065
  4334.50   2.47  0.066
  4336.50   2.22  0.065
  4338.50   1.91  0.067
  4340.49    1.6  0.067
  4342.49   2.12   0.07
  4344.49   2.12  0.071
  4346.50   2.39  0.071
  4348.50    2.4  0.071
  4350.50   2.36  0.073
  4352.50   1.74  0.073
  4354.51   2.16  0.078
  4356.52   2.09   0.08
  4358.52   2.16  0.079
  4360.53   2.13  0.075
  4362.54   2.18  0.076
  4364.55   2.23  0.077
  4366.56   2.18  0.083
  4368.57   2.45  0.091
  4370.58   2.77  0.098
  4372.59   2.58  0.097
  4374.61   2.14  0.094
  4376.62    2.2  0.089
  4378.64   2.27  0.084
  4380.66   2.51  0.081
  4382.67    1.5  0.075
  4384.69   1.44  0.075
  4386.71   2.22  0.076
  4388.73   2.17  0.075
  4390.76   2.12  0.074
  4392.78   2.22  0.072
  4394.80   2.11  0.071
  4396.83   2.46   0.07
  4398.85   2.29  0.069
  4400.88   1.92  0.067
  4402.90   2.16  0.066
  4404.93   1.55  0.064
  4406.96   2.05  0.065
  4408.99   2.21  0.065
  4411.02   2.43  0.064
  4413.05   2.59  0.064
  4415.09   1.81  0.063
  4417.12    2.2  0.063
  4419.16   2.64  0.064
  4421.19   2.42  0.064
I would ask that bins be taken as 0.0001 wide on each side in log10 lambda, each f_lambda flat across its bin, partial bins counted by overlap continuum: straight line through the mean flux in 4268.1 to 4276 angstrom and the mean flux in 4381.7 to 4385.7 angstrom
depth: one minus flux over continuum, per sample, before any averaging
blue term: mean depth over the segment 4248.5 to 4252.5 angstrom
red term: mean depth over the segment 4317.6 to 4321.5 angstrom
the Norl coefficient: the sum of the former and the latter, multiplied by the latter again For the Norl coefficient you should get 0.39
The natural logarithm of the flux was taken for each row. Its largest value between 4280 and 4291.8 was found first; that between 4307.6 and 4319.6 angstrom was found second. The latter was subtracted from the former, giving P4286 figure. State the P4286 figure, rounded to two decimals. -0.20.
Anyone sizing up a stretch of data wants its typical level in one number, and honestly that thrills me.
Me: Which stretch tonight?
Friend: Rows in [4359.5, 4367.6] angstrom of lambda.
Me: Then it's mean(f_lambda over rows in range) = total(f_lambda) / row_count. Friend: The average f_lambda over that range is 2.18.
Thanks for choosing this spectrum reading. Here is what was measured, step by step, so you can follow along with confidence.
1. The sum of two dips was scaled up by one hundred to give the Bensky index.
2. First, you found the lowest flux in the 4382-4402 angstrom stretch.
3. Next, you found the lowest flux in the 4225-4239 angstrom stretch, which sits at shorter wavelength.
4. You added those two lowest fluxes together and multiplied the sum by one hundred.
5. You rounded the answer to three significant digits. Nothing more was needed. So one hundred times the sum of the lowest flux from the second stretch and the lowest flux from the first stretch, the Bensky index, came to 238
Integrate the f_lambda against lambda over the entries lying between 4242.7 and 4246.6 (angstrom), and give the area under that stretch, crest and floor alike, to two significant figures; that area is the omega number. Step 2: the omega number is 8.3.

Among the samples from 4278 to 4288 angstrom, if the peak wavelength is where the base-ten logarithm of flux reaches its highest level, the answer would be 4278.97 angstrom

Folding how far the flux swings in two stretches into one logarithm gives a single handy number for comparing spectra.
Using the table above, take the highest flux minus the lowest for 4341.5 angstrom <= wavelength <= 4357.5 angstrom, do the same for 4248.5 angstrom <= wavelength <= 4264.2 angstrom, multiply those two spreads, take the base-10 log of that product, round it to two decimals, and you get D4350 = -0.37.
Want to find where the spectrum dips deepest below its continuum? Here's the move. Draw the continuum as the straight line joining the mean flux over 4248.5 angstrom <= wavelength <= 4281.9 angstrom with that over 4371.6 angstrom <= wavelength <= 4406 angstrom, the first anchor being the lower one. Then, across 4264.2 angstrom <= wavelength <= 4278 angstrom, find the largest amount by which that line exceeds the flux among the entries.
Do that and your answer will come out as 0.6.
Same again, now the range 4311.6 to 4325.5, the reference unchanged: 0.6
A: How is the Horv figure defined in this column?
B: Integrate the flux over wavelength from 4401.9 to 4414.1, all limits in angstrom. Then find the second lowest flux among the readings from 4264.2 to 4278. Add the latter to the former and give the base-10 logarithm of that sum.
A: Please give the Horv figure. 1.45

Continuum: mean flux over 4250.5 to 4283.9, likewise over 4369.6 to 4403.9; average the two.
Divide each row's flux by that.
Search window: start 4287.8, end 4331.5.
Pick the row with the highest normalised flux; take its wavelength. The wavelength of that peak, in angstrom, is 4316.57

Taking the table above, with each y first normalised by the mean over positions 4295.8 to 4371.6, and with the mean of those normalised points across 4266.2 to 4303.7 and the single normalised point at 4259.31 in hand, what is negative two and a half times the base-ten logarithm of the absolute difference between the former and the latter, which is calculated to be 4.6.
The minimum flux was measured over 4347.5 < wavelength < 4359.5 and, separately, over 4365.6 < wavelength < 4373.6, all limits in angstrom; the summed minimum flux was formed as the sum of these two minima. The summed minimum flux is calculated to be 3.9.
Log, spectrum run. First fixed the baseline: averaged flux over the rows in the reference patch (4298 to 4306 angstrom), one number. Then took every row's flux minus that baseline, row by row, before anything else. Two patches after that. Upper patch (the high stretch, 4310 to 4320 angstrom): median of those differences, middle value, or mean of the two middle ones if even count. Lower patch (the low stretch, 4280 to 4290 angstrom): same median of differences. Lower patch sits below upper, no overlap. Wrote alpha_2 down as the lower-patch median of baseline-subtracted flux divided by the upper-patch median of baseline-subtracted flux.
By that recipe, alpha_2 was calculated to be 1.0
